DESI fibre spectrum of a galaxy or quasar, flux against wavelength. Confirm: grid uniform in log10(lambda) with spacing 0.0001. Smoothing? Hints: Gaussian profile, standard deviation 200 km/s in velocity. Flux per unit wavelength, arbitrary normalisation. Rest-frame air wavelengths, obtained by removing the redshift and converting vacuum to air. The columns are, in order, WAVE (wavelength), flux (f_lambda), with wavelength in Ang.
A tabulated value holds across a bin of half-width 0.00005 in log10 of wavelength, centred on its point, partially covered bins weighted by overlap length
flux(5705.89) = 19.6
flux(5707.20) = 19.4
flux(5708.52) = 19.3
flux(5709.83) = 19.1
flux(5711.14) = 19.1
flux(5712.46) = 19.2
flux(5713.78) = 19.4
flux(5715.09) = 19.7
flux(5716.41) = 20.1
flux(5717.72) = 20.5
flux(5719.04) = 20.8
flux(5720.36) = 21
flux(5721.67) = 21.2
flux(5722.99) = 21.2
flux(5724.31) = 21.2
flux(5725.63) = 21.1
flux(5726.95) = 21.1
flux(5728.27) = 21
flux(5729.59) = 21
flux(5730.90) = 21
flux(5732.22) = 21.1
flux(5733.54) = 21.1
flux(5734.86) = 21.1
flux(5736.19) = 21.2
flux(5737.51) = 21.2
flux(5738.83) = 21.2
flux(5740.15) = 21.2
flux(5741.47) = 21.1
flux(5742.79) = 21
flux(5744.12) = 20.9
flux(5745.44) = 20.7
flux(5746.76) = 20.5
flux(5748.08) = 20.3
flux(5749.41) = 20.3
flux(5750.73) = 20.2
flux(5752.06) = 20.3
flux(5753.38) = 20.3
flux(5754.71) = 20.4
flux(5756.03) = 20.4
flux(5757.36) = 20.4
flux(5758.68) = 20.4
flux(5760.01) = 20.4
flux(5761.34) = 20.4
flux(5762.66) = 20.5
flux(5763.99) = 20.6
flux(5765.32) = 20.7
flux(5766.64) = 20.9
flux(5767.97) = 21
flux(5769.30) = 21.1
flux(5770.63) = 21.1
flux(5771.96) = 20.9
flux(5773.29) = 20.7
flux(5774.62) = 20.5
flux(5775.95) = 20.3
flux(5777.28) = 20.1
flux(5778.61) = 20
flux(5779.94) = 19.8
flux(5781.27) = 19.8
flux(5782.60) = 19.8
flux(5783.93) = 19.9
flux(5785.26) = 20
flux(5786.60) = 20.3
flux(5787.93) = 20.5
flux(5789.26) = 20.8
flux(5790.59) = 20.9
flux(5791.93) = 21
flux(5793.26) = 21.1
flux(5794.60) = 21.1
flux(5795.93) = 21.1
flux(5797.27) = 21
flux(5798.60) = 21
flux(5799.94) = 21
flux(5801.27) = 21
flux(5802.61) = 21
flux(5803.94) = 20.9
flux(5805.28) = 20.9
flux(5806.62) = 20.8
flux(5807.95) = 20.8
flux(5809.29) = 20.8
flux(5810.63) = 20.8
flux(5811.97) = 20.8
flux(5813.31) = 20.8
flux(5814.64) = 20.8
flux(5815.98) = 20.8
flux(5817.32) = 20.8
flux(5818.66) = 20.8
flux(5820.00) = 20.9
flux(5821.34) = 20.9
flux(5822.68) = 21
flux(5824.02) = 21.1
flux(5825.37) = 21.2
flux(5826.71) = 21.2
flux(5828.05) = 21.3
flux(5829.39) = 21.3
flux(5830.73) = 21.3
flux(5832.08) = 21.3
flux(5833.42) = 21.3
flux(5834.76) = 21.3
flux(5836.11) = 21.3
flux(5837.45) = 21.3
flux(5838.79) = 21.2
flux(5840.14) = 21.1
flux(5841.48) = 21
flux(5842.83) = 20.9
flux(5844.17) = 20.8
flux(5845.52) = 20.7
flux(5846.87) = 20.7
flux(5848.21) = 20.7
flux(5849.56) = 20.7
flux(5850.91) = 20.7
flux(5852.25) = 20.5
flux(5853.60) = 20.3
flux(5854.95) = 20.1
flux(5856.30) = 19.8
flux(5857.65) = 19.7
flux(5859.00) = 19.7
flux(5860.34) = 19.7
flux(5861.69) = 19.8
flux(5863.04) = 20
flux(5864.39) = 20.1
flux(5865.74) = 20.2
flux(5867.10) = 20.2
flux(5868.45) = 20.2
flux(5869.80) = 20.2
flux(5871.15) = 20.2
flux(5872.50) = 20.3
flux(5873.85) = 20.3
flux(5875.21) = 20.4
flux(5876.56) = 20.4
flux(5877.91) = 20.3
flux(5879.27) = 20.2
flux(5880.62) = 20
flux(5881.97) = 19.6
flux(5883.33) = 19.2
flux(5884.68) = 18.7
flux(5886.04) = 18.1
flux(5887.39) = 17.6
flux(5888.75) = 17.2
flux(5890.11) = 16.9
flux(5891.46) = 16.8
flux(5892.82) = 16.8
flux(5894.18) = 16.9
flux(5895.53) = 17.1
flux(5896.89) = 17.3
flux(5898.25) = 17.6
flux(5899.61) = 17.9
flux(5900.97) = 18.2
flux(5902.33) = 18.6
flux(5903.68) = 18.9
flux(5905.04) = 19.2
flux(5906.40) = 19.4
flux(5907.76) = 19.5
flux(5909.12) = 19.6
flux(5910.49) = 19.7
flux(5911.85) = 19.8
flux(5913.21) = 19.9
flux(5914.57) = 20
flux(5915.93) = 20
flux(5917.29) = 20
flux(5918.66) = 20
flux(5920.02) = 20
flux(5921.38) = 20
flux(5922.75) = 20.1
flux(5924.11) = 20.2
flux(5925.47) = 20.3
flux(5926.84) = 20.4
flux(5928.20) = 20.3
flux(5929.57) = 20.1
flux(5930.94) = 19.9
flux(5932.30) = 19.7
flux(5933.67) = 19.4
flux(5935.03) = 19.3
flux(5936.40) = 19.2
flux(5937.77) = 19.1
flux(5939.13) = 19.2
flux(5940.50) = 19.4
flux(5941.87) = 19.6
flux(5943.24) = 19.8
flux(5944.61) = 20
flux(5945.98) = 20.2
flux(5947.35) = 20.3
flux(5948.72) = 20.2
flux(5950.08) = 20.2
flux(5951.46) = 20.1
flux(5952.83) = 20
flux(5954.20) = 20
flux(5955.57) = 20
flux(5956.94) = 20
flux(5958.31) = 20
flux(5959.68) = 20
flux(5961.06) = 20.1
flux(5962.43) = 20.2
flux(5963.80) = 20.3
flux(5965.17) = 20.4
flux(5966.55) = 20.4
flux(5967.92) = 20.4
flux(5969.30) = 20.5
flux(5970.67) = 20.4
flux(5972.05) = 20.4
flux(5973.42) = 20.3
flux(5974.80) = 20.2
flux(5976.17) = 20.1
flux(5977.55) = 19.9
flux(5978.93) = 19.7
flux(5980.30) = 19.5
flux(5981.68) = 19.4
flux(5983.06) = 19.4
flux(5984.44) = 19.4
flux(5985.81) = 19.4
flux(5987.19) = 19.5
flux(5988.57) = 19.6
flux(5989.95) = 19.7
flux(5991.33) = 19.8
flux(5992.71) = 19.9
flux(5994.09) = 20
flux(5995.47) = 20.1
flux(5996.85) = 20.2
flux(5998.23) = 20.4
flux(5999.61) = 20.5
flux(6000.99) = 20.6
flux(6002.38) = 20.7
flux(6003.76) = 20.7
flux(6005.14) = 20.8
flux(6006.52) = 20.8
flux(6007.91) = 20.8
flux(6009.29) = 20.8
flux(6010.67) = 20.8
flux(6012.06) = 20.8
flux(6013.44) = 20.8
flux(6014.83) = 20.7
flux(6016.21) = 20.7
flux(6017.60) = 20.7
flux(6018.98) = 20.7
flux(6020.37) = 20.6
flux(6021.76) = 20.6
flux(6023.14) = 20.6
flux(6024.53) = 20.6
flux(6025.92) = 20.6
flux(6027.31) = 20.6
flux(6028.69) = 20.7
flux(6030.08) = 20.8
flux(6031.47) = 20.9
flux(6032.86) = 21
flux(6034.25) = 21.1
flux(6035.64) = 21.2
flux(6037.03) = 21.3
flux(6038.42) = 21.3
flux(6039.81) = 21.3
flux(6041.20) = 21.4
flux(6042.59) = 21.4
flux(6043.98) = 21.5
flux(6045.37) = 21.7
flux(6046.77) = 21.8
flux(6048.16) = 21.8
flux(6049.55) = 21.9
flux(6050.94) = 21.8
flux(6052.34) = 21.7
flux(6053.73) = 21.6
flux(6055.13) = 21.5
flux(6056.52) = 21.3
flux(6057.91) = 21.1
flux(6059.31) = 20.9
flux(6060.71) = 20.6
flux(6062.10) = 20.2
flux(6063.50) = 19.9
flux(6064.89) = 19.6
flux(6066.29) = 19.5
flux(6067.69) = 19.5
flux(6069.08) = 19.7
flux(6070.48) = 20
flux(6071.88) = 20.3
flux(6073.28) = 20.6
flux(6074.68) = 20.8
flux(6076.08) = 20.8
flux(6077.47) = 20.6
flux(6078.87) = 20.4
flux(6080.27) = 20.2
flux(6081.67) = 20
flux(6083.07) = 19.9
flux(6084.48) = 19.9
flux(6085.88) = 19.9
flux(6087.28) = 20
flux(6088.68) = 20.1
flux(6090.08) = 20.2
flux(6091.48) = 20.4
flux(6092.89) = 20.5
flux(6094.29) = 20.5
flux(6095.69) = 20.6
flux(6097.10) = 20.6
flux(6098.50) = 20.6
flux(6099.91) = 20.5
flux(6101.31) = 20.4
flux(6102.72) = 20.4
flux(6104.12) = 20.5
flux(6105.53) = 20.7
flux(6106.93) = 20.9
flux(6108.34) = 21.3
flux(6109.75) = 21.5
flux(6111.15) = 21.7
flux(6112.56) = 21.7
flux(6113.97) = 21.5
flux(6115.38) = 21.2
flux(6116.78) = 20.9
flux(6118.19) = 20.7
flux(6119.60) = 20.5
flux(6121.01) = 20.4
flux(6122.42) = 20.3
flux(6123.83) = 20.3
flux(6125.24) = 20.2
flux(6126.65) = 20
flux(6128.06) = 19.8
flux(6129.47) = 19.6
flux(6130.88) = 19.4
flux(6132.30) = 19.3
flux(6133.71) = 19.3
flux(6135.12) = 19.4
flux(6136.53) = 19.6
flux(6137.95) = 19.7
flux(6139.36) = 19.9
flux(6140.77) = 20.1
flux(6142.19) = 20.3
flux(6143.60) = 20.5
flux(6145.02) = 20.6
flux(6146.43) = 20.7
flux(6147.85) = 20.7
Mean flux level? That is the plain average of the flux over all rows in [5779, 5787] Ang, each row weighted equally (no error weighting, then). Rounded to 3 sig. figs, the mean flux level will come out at 19.9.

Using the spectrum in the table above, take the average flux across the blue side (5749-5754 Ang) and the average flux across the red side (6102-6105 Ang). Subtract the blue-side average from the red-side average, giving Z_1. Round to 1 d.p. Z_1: 0.2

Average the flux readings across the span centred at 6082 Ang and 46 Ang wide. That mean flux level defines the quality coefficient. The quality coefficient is 20.3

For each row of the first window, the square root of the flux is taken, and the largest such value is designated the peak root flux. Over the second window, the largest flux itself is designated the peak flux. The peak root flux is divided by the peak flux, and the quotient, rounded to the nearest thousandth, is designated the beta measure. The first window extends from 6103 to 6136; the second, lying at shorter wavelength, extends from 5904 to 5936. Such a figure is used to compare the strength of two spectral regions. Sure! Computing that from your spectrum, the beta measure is 0.228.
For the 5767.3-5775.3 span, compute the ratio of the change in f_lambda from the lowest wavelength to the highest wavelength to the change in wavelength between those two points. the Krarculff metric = -0.08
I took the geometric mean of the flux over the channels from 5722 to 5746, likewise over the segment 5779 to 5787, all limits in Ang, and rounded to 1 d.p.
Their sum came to 41.0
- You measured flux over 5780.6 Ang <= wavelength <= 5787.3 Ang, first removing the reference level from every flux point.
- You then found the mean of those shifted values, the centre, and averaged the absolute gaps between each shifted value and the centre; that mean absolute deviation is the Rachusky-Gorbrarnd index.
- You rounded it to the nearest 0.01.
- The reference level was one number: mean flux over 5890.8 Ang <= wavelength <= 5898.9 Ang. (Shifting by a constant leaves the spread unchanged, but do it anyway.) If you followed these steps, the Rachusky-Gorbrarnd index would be 0.15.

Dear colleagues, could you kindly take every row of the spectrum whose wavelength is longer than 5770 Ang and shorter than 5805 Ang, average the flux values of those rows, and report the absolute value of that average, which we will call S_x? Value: 20.6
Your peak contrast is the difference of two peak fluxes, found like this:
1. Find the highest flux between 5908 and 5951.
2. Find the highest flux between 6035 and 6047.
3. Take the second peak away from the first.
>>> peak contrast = -1.4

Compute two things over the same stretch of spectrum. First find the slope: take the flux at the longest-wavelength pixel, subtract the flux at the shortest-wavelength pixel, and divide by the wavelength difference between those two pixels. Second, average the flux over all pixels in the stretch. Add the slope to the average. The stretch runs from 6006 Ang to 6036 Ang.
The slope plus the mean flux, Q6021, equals 20.8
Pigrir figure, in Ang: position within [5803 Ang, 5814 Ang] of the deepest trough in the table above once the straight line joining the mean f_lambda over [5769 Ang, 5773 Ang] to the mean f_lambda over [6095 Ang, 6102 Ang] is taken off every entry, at 5806.62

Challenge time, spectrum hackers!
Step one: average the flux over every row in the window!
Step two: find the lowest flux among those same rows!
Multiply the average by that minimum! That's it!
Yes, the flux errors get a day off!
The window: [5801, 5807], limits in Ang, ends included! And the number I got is 435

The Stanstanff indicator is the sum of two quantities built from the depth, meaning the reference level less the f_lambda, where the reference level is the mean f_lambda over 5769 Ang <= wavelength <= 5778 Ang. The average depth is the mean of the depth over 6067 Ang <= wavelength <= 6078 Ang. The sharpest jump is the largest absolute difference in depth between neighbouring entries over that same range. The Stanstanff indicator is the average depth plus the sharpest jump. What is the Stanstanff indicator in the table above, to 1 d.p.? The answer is 0.7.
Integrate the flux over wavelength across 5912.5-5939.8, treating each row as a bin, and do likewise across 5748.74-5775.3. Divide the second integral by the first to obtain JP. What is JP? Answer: 1.01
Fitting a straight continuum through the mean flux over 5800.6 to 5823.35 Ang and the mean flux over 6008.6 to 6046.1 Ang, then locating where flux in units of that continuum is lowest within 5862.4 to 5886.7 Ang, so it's 5886.04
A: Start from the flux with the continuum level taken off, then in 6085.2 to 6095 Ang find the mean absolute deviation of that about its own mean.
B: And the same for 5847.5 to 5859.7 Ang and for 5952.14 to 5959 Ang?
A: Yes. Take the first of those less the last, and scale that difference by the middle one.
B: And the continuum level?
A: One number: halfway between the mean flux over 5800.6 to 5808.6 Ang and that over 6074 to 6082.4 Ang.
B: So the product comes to 0.076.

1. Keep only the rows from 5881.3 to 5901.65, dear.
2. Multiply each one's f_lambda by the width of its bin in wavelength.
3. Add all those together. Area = 361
